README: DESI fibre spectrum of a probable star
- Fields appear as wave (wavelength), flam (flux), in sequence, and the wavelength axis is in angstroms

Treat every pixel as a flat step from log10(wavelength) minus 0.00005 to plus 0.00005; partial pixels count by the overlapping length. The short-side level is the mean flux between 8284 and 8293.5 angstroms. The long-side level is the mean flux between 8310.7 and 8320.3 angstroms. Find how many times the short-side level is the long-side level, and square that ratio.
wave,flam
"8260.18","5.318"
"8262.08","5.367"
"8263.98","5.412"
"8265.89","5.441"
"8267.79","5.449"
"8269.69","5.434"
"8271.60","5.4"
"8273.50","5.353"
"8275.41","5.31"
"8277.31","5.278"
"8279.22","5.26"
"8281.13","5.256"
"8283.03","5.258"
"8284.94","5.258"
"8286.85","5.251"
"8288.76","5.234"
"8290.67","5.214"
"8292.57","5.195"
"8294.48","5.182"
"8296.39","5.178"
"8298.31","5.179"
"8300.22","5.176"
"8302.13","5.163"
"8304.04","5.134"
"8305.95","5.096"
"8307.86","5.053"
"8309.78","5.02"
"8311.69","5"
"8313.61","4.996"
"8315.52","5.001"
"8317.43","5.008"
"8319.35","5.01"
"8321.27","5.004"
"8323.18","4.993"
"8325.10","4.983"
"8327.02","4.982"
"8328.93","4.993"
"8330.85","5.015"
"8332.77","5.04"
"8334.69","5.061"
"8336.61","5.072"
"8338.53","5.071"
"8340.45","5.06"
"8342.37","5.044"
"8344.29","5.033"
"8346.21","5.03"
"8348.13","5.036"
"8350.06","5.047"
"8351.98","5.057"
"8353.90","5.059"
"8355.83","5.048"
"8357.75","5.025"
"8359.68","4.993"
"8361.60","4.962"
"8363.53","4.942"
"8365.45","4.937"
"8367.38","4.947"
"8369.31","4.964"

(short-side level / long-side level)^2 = 1.093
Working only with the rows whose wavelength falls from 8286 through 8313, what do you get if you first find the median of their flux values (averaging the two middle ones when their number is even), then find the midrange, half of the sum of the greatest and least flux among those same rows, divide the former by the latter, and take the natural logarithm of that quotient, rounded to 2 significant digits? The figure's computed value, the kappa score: 0.010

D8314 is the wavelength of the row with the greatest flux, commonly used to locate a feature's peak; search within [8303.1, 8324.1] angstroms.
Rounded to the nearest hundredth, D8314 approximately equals 8304.04 angstroms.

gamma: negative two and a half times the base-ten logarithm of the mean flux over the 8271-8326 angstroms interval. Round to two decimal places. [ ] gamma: -1.78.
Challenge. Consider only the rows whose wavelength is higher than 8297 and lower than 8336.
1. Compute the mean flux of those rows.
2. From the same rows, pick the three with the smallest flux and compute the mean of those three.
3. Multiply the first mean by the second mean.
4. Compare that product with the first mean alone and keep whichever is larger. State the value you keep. 25.2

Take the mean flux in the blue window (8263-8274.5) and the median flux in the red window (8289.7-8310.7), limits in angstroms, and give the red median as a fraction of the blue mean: 0.96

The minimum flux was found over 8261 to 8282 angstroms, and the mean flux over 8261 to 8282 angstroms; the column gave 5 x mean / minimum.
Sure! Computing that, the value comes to 5.10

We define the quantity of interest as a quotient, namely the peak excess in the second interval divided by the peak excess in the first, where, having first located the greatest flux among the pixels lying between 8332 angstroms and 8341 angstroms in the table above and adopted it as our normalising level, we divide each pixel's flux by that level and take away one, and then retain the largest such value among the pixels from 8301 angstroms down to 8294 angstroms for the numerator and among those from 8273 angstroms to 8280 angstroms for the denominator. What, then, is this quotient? 0.4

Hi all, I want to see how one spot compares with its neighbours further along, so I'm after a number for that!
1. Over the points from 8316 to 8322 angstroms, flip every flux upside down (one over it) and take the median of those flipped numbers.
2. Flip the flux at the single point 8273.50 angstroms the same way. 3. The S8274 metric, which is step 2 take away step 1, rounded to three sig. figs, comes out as -0.0129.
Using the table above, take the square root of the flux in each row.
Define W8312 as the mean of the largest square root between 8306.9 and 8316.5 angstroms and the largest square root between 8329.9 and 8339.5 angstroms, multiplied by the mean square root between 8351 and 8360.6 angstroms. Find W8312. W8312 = 5.05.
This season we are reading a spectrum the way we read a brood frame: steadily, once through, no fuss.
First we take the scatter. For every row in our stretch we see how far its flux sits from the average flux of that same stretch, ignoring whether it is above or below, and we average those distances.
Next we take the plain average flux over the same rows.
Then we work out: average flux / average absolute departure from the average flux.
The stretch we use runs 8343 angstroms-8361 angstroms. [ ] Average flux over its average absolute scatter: 347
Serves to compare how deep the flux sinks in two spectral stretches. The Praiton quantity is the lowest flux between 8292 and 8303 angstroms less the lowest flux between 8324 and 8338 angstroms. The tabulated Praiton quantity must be 0.18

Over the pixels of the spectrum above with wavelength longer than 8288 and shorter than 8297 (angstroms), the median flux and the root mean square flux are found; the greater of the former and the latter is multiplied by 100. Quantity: 520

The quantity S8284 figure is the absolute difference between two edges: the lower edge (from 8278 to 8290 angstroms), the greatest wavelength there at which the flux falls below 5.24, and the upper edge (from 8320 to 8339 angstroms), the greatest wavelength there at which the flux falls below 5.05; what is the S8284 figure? 44.0 angstroms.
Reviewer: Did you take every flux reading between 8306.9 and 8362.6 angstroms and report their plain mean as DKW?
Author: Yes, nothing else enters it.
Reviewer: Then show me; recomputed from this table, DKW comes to 5.02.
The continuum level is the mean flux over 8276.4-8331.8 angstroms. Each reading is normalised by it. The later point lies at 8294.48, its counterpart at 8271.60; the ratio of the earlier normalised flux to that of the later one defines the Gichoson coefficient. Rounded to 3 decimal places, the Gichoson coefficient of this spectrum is 1.042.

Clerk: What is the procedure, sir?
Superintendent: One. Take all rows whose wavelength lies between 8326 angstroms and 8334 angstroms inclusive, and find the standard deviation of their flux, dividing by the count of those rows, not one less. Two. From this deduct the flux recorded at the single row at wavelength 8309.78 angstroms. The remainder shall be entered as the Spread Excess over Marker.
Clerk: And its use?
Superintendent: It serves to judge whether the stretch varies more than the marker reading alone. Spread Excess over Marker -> -5.00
